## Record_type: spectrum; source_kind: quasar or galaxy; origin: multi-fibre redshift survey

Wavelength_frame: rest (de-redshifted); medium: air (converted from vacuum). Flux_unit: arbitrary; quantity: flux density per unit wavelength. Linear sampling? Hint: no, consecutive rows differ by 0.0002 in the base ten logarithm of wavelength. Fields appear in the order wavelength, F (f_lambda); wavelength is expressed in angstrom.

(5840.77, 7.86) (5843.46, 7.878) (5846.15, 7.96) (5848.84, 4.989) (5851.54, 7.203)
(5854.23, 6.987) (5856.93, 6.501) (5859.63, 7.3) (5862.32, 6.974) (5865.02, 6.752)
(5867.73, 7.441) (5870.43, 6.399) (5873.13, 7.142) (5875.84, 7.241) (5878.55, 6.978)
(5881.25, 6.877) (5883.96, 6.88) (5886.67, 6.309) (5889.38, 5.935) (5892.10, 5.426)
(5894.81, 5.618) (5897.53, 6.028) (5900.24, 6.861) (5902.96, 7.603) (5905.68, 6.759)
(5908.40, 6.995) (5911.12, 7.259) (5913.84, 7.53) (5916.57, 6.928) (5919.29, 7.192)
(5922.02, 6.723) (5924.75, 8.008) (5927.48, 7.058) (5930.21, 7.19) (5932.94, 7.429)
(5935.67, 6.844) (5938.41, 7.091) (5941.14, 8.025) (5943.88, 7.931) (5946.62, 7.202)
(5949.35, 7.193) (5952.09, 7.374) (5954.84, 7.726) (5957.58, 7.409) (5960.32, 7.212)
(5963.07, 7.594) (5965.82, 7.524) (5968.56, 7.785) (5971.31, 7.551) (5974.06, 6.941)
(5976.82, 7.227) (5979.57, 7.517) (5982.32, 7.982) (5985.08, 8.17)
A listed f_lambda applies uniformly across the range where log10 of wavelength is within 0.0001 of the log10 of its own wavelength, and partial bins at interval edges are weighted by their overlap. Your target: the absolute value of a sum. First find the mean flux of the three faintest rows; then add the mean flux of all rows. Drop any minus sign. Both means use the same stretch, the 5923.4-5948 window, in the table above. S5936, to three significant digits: 14.4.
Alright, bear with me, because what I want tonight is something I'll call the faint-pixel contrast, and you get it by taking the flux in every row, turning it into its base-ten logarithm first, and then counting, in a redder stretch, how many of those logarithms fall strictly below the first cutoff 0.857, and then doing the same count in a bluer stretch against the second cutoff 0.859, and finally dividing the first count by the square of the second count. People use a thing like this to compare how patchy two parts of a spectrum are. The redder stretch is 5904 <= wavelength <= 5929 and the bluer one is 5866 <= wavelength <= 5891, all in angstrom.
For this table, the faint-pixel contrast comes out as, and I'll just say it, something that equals 0.122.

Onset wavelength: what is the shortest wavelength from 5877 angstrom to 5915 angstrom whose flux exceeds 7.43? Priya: 5902.96 angstrom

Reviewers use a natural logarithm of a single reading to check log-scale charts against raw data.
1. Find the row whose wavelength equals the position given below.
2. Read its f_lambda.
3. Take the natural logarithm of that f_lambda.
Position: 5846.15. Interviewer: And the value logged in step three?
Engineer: 2.07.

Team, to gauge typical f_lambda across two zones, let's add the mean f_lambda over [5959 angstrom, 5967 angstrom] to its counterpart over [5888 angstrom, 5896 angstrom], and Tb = 13.1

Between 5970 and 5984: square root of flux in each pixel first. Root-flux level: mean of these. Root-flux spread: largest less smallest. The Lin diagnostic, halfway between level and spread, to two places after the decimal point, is 1.46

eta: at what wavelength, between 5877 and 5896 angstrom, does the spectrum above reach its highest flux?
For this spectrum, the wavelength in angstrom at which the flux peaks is 5878.55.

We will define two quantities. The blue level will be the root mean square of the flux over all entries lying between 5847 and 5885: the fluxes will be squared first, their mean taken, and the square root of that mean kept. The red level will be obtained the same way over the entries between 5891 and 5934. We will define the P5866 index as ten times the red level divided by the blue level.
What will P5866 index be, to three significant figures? 10.1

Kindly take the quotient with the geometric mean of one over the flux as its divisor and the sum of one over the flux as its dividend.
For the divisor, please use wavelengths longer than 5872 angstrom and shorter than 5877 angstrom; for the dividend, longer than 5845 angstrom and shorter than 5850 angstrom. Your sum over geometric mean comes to 2.34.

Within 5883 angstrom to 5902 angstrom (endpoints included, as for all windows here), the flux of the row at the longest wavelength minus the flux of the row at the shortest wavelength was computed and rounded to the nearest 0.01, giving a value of -0.02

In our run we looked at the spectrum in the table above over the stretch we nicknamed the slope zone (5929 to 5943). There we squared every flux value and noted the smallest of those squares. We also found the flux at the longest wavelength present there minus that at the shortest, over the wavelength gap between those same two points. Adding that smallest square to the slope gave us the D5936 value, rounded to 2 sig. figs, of 47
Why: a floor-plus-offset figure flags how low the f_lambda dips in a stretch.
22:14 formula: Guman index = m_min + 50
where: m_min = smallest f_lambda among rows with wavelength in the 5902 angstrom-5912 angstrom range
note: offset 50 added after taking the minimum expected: 56.8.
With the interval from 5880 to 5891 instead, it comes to 55.9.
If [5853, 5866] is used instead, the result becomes 56.5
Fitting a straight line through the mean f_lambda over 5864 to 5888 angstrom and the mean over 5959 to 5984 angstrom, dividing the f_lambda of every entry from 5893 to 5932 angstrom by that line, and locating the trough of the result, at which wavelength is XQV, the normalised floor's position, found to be 5894.81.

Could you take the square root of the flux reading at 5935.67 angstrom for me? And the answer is 2.62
